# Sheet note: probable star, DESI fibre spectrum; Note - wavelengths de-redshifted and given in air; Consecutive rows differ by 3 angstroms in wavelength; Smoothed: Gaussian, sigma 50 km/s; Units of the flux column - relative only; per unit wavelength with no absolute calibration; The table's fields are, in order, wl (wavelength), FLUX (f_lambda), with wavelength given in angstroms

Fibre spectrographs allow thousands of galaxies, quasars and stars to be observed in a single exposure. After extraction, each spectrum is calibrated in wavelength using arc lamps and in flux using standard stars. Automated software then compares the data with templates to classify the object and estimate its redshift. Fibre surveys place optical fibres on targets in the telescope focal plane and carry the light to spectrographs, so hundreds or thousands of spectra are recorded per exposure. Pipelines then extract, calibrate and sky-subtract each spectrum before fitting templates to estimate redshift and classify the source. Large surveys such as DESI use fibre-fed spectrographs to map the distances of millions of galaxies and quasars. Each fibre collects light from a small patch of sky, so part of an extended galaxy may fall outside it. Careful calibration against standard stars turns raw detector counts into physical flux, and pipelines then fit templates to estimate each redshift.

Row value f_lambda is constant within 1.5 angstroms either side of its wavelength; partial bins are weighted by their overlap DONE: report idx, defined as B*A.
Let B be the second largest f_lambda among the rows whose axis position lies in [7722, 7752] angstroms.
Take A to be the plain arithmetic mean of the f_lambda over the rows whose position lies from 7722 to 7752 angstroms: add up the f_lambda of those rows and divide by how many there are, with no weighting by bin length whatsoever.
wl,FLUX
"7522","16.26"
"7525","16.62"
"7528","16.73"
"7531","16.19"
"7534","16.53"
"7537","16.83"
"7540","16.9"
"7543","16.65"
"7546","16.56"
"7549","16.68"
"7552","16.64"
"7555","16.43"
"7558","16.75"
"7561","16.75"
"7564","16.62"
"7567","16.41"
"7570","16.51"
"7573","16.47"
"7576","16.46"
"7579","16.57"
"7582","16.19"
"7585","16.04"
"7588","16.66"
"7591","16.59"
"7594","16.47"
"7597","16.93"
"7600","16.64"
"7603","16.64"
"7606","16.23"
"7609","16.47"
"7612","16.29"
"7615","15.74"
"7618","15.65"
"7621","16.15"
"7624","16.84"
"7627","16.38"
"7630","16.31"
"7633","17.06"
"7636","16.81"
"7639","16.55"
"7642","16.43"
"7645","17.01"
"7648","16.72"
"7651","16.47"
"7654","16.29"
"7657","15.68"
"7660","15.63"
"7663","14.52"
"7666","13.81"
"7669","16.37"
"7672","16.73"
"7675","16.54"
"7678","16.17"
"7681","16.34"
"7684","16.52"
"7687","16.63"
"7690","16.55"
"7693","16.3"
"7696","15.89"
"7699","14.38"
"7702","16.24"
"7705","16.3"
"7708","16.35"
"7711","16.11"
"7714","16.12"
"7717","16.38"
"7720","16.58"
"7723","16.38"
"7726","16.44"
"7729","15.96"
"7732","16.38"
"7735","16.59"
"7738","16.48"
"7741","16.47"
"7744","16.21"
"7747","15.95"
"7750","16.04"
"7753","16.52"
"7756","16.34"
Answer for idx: 268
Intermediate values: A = 16.3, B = 16.48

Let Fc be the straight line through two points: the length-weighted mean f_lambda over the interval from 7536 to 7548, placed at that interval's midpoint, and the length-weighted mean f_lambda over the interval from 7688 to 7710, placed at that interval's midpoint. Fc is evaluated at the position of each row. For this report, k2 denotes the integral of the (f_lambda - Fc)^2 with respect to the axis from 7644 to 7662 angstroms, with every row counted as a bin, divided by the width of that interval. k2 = 0.3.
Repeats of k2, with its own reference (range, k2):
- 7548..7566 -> 0.0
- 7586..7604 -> 0.1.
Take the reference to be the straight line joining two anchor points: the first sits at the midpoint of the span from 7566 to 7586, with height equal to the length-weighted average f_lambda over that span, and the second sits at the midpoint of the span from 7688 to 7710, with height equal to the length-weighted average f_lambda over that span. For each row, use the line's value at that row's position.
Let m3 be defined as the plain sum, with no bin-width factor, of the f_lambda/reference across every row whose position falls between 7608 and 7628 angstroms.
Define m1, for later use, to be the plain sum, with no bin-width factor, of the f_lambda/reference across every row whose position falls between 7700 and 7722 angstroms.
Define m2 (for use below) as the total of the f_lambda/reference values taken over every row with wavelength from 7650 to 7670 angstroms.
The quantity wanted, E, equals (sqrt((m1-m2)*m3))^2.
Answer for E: 2.8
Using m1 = 7.14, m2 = 6.74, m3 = 6.981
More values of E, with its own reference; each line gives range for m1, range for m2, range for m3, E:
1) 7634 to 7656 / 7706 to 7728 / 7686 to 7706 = 0.2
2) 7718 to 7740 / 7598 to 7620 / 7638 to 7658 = 1.6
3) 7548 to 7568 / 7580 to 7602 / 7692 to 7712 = 0.0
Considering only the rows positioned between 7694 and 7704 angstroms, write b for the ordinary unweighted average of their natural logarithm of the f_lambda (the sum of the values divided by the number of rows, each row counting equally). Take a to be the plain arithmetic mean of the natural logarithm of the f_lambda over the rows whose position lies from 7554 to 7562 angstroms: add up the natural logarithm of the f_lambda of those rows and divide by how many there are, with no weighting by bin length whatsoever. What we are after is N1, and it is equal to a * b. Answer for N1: 7.70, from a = 2.81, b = 2.74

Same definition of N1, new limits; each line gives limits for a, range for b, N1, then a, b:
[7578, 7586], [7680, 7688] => 7.82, 2.79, 2.80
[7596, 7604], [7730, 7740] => 7.90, 2.82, 2.80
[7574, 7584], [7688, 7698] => 7.80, 2.80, 2.79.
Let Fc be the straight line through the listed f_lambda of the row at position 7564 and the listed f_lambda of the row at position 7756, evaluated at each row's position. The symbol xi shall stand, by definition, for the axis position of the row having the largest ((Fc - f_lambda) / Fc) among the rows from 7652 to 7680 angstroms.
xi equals 7666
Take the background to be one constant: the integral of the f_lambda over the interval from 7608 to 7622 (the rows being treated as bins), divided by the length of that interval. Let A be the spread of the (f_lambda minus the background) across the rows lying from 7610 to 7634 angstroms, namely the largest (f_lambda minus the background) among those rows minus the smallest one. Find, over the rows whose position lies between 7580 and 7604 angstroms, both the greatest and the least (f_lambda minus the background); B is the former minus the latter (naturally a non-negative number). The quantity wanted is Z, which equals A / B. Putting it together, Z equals 1.6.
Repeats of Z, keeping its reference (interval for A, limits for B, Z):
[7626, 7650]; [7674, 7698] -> 1.0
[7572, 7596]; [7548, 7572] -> 1.8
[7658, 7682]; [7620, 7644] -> 3.2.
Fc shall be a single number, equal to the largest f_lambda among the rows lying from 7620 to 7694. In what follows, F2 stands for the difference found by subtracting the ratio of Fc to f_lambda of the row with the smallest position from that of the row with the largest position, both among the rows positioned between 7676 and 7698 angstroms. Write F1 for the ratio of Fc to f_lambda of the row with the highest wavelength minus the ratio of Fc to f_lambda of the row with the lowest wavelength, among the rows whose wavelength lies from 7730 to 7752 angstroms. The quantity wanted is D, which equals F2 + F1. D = 0.04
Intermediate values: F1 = 0.022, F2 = 0.02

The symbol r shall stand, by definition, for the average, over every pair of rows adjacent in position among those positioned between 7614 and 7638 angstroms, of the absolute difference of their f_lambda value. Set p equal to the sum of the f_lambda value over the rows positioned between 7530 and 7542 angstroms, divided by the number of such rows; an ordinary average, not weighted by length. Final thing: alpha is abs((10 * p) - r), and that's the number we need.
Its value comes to 166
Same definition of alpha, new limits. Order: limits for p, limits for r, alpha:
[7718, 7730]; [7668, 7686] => 163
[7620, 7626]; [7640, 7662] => 165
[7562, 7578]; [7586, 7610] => 165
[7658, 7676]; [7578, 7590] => 156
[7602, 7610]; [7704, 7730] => 164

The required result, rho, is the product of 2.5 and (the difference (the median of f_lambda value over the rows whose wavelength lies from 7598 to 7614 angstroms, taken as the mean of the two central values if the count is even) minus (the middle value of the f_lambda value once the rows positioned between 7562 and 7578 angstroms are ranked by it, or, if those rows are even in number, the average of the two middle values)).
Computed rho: 0.00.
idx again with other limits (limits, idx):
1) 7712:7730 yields 268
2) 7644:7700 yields 268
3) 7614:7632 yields 265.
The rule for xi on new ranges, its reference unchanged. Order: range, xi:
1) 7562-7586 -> 7585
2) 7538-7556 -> 7555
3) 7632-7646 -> 7642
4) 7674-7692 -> 7678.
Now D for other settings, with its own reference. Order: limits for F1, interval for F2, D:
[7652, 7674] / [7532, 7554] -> -0.03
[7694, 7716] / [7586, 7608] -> 0.01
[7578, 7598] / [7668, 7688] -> -0.04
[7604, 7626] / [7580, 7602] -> -0.07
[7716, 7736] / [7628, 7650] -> -0.04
